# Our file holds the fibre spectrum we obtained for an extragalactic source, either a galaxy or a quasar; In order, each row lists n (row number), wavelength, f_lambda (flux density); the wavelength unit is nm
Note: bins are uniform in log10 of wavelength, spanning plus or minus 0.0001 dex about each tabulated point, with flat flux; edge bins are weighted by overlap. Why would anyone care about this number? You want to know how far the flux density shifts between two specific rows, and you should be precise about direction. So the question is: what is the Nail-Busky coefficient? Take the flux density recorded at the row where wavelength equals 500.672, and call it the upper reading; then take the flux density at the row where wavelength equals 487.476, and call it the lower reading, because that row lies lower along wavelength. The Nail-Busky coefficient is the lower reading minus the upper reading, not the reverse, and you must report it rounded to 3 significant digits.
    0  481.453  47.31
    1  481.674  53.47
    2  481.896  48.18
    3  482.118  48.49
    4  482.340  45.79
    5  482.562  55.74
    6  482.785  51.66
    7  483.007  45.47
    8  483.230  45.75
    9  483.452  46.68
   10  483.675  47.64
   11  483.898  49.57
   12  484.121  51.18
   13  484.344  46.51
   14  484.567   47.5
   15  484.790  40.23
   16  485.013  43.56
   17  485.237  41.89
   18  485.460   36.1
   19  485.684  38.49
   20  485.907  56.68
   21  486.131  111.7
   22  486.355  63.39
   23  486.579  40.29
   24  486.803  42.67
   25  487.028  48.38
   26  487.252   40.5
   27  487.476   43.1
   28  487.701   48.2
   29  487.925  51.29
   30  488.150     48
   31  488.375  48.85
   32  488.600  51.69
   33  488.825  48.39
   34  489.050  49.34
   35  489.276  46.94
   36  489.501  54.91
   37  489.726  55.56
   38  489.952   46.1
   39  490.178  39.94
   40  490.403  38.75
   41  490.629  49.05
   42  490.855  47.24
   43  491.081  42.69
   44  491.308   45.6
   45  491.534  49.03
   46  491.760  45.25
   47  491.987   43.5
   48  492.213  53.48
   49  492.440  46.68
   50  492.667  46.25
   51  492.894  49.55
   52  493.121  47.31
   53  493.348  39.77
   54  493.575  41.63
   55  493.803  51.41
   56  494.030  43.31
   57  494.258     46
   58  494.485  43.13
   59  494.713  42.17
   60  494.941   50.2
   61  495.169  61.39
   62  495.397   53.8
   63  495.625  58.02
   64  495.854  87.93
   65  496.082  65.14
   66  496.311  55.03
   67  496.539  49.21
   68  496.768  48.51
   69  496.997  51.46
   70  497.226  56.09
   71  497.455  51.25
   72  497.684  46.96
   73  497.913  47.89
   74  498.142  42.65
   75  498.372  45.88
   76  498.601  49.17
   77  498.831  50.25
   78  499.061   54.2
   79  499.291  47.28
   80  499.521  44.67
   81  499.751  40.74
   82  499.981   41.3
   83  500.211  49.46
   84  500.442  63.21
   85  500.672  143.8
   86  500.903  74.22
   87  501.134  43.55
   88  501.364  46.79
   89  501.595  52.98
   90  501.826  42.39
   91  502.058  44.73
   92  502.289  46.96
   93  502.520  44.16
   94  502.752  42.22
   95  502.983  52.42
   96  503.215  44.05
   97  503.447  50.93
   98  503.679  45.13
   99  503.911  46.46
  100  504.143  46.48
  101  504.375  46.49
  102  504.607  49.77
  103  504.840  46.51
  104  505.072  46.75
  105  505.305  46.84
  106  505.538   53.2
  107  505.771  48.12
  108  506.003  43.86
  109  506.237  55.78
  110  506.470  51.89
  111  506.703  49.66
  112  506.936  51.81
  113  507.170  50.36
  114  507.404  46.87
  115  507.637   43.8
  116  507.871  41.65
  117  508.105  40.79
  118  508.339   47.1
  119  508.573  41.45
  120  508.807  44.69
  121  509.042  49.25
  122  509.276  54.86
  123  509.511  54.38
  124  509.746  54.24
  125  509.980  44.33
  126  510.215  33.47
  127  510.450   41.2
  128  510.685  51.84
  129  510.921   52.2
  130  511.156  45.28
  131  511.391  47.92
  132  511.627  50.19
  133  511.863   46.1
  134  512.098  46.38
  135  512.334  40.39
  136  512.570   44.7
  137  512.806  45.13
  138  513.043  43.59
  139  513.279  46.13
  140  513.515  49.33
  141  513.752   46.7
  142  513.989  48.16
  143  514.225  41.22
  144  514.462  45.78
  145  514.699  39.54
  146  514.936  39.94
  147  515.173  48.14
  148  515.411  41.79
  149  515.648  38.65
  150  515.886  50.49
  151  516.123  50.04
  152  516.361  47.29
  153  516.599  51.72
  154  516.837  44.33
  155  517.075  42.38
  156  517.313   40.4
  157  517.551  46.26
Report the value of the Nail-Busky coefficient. -101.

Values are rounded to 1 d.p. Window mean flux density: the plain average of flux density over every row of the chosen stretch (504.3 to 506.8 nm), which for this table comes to 49.0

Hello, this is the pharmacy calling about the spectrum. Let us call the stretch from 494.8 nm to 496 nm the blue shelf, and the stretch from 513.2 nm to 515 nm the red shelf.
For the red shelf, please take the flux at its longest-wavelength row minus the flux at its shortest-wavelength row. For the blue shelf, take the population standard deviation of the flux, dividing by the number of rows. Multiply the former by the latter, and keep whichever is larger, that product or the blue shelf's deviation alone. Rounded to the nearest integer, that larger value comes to 13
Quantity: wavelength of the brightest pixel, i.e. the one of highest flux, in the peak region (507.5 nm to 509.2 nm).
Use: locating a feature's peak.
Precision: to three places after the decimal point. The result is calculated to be 509.042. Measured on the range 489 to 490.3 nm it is 489.726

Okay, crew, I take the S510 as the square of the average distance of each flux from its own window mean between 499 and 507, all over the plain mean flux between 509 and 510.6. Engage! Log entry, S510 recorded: 1.3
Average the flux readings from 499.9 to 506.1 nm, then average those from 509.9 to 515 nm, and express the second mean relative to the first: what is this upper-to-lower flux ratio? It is 0.866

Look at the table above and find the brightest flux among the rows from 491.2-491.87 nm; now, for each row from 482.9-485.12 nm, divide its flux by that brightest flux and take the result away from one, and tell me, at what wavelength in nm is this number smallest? 484.121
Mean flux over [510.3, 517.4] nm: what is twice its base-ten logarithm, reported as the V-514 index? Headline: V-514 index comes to 3.32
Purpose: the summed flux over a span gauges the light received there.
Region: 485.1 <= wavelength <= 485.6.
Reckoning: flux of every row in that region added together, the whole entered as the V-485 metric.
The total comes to 78.0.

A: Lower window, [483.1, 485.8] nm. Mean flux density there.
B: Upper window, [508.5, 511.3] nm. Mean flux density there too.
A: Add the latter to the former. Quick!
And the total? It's 92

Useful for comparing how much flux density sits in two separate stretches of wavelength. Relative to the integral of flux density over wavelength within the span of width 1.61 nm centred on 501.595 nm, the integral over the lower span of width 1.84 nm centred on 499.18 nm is 1.1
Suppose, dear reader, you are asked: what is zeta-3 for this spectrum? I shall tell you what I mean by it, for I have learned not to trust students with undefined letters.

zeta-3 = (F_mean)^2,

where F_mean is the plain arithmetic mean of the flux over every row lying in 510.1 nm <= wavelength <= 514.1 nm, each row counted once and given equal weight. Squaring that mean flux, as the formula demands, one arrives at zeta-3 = 2098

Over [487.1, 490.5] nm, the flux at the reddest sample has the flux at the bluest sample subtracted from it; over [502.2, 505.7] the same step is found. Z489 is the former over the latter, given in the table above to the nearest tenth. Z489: -0.3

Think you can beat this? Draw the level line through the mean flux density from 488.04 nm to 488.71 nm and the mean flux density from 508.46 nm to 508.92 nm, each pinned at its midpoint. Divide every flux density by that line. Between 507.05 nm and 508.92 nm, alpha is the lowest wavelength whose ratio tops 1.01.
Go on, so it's 507.170 nm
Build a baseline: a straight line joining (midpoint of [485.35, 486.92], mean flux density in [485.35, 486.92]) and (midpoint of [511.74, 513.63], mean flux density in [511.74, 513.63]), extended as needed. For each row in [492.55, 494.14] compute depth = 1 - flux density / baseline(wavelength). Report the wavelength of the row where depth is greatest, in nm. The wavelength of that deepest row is 493.348 nm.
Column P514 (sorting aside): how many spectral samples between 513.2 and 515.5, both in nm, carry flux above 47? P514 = 3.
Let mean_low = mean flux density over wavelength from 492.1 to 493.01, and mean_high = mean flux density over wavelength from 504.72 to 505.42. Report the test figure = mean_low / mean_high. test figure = 1.05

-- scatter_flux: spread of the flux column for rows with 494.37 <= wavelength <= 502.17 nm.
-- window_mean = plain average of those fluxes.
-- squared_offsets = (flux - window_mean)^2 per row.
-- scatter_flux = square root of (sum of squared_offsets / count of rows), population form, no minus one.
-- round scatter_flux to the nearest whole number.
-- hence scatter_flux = 18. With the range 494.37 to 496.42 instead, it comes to 13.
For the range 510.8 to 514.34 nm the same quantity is 3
